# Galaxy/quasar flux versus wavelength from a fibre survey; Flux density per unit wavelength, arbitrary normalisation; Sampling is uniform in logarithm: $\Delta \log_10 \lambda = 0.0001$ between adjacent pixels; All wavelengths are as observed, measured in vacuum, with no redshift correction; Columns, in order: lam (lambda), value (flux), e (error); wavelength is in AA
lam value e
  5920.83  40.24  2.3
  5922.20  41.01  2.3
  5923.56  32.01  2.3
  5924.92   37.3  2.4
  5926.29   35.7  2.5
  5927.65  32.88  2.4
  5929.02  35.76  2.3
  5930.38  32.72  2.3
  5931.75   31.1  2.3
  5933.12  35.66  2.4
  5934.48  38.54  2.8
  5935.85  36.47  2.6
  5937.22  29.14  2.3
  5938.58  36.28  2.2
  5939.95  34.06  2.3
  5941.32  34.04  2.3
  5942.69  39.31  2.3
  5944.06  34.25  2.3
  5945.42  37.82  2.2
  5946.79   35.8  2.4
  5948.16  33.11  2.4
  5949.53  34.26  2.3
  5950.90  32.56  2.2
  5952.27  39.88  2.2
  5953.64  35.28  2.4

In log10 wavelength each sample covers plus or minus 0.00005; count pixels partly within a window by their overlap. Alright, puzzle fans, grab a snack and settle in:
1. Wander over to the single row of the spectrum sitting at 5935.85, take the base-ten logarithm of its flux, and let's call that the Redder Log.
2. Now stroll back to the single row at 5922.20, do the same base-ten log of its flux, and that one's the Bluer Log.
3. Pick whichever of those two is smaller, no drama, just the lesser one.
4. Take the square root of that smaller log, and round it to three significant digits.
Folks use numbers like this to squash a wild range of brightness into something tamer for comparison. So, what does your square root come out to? 1.25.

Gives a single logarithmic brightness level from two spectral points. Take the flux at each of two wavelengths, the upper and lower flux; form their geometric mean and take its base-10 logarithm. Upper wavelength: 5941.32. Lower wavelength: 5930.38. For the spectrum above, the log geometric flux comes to 1.52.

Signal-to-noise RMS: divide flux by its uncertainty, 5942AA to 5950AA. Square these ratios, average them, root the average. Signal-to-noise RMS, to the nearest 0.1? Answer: 15.5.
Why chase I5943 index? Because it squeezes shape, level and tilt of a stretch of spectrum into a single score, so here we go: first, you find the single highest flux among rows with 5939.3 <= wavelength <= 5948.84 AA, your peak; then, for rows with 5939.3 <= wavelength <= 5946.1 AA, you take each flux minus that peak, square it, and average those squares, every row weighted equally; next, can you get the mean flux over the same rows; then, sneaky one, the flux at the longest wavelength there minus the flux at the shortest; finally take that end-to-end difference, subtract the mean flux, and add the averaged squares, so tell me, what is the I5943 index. -16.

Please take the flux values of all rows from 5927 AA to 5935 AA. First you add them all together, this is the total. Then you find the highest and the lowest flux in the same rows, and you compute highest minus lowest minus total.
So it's -199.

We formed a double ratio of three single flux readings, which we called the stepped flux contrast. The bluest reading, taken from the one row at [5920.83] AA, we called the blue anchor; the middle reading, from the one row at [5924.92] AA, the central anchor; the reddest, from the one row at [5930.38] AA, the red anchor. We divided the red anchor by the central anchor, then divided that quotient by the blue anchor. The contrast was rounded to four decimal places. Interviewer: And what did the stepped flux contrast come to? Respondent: 0.0218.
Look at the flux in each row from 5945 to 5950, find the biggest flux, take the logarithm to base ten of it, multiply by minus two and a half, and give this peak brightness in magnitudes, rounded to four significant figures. -3.944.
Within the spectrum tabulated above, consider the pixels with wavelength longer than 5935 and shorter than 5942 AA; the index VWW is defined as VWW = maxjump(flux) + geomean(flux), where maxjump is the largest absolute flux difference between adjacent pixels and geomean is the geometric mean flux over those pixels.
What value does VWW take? 41.2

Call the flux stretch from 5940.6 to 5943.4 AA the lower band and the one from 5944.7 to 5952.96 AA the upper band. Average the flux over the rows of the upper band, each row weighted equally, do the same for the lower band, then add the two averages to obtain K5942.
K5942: 72.2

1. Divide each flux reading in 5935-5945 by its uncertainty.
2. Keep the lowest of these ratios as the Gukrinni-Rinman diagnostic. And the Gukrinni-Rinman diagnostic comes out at 12.7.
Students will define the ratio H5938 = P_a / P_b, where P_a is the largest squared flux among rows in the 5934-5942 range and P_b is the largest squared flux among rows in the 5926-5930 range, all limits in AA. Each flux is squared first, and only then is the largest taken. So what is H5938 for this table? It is 1.16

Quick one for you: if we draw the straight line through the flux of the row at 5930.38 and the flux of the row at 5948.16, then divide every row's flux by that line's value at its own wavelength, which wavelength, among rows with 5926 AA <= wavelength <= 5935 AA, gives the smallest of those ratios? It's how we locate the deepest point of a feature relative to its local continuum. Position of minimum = 5931.75 AA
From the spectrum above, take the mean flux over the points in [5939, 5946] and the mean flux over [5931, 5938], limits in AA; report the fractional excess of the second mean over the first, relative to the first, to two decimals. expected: -0.05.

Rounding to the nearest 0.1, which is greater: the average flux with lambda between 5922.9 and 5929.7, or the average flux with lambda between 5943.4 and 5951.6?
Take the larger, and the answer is 34.7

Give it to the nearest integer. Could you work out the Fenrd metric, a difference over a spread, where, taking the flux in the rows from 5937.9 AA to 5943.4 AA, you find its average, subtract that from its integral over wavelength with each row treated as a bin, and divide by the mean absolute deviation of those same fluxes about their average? 86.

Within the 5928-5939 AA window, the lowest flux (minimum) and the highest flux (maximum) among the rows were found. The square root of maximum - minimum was 3.07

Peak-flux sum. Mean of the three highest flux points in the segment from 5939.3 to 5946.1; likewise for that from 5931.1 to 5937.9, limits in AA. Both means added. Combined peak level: 74.0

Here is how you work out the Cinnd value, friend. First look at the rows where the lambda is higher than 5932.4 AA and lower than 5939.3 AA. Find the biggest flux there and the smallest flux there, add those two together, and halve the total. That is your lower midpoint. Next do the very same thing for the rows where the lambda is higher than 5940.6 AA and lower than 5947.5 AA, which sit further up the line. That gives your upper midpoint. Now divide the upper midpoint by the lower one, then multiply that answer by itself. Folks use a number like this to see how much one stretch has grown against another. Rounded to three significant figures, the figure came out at 1.17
